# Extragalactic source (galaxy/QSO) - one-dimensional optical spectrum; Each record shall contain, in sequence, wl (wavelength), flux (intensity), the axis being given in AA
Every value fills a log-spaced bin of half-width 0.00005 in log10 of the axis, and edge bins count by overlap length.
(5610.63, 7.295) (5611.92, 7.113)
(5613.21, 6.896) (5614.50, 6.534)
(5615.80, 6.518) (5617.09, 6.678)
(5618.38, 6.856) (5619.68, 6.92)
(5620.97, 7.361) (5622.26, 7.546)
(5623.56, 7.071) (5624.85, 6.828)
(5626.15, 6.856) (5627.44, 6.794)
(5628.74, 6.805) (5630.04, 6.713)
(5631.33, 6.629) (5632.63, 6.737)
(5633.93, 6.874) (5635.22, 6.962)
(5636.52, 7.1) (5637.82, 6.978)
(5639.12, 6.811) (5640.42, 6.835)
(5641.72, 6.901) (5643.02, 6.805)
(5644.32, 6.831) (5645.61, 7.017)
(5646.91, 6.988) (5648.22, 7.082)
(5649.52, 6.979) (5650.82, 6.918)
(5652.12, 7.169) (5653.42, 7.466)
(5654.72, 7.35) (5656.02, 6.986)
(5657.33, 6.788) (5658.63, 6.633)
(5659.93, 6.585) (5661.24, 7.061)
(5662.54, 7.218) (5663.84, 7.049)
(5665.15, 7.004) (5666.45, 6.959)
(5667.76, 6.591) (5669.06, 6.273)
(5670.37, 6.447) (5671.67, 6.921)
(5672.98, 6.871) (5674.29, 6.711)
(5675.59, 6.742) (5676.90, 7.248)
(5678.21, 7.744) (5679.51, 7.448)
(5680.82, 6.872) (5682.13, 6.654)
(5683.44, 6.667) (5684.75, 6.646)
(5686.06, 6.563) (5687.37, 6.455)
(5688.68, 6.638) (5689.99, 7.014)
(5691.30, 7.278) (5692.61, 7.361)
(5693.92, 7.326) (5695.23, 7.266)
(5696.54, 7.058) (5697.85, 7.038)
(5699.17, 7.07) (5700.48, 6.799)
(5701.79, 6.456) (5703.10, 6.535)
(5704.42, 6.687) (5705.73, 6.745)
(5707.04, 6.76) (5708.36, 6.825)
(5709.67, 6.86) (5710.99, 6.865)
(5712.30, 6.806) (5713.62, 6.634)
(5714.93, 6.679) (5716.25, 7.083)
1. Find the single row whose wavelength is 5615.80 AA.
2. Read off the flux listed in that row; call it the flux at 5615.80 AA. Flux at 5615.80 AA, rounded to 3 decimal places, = 6.518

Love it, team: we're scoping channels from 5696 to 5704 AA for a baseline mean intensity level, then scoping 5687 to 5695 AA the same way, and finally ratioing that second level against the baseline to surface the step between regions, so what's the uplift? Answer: 1.03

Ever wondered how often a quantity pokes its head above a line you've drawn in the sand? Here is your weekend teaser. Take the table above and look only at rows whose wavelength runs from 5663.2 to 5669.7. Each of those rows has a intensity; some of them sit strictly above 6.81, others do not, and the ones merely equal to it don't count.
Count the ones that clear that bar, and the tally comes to 3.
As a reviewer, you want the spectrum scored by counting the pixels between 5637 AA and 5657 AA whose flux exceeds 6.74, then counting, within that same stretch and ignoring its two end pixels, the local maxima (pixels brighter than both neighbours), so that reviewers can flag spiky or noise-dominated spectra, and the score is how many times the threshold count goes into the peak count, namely 0.27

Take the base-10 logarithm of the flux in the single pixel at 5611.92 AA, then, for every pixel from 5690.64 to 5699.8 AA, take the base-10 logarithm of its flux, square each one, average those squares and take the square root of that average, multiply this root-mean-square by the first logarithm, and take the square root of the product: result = 0.855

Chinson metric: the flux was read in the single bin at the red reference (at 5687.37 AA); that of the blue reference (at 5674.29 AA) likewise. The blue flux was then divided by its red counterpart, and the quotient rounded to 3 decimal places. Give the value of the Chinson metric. 1.040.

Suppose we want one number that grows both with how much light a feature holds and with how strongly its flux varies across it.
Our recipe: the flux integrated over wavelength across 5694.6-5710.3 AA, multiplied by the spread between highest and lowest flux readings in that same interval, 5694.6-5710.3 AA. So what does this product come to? 87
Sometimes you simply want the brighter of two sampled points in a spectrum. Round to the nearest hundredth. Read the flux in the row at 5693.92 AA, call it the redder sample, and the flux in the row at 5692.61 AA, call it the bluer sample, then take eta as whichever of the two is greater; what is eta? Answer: 7.36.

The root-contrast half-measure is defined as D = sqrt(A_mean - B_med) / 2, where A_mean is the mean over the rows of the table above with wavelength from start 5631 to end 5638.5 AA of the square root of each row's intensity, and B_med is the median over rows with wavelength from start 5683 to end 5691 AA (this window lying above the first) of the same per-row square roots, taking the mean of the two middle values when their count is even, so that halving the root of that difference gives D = 0.107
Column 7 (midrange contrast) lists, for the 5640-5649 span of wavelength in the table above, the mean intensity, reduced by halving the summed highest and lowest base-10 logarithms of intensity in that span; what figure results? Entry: 6.08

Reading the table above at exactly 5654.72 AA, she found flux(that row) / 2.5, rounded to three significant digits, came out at 2.94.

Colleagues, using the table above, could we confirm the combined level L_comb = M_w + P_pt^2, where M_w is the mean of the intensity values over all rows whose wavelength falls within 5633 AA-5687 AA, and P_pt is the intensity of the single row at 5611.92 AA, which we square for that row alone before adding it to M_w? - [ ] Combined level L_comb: 58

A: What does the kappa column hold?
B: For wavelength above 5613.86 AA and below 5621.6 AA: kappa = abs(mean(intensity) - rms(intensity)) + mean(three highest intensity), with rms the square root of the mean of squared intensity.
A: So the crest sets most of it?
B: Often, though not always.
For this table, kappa 7.05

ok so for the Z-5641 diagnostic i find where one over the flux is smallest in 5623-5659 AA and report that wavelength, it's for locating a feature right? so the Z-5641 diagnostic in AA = 5653.42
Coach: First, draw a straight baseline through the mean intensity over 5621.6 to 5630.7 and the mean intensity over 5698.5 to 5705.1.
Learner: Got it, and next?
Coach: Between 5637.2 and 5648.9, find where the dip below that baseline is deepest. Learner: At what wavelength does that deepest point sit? 5639.12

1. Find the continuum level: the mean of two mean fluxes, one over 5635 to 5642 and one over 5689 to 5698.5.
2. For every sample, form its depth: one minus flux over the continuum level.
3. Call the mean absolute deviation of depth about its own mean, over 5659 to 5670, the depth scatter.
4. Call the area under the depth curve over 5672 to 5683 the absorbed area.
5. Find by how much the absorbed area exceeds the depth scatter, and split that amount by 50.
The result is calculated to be 0.000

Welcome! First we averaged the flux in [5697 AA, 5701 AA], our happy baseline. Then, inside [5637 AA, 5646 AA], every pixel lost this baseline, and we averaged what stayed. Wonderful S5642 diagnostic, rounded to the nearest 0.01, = -0.09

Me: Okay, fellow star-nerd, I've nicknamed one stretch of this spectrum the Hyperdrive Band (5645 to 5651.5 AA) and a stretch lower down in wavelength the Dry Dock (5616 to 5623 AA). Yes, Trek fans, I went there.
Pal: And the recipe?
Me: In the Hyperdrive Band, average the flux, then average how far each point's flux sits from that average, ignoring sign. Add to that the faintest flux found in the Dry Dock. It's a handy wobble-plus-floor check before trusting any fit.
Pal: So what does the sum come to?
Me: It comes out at 6.72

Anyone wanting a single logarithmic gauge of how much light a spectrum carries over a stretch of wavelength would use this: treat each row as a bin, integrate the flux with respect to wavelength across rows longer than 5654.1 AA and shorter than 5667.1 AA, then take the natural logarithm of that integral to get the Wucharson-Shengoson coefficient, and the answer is 4.51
